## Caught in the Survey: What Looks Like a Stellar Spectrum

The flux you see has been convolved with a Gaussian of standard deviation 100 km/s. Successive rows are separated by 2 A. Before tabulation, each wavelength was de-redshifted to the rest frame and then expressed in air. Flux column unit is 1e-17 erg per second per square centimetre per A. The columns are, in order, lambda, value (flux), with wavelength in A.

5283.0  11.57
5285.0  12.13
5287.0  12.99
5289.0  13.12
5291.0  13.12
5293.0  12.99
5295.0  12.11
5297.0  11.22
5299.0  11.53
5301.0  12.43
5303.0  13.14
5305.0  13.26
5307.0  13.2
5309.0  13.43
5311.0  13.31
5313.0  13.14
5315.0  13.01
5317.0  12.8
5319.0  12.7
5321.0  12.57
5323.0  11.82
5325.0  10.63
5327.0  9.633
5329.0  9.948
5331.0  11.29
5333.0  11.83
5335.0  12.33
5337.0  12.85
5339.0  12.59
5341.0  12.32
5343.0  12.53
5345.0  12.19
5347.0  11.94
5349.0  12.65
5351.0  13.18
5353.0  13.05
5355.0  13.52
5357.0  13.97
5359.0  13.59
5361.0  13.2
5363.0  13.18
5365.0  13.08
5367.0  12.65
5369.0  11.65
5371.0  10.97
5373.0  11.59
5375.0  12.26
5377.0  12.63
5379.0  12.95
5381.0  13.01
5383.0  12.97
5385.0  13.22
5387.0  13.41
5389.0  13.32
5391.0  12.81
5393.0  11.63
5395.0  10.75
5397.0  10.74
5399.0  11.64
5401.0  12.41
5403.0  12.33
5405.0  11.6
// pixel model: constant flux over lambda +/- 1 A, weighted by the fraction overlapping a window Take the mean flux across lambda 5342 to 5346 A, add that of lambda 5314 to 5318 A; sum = 25.3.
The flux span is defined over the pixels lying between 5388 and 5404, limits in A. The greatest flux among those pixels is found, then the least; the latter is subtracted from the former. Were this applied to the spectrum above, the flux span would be 2.6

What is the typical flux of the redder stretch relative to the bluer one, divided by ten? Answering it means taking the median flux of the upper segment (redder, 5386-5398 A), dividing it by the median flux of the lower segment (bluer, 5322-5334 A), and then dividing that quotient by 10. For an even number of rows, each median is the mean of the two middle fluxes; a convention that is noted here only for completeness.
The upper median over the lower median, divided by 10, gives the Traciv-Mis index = 0.111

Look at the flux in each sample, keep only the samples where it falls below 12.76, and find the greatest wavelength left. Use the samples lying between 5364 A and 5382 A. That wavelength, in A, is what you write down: 5377.0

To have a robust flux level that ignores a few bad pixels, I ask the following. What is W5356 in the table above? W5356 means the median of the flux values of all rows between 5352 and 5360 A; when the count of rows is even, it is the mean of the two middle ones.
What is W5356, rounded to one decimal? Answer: 13.6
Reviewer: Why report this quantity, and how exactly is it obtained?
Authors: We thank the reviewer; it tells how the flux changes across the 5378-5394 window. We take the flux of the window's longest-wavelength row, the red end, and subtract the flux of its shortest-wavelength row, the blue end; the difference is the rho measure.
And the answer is -1.3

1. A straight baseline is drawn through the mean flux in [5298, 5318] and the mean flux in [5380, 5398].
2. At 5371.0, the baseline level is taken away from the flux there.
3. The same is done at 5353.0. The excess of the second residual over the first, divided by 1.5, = 1.3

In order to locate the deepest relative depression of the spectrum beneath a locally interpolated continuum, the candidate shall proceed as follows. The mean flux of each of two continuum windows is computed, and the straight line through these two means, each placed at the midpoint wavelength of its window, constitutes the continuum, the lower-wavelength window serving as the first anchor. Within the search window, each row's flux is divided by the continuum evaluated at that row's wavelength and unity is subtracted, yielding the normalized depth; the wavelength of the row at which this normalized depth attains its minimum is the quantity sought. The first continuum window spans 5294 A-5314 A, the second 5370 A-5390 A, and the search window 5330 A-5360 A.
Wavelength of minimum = 5331.0 A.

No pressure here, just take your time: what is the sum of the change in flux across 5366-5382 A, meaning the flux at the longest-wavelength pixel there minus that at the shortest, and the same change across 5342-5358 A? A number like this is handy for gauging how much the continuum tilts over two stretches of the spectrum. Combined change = 2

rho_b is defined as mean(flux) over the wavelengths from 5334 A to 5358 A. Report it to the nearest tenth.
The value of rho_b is 12.8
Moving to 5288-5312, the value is 12.7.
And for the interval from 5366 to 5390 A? 12.6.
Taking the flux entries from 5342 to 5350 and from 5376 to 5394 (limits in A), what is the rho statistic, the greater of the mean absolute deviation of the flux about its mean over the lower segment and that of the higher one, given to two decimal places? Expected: 0.35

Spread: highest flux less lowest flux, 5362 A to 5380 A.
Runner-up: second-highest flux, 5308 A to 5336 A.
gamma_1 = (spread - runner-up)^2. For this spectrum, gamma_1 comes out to 123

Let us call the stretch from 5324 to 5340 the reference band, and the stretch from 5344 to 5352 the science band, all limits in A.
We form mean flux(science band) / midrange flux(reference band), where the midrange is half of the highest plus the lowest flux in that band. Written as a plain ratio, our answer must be 1.11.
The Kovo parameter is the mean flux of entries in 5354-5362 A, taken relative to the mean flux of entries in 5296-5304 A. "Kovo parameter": 1.12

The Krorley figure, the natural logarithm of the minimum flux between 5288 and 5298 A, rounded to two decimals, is 2.42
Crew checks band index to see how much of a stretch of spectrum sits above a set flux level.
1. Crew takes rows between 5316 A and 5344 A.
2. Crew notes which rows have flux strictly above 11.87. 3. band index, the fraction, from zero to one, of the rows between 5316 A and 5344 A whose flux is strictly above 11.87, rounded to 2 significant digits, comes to 0.57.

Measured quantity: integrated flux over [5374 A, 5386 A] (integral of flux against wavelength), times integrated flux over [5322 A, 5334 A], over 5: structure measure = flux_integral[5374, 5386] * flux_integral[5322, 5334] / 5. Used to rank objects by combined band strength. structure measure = 4015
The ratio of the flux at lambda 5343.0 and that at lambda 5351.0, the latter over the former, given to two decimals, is 1.05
